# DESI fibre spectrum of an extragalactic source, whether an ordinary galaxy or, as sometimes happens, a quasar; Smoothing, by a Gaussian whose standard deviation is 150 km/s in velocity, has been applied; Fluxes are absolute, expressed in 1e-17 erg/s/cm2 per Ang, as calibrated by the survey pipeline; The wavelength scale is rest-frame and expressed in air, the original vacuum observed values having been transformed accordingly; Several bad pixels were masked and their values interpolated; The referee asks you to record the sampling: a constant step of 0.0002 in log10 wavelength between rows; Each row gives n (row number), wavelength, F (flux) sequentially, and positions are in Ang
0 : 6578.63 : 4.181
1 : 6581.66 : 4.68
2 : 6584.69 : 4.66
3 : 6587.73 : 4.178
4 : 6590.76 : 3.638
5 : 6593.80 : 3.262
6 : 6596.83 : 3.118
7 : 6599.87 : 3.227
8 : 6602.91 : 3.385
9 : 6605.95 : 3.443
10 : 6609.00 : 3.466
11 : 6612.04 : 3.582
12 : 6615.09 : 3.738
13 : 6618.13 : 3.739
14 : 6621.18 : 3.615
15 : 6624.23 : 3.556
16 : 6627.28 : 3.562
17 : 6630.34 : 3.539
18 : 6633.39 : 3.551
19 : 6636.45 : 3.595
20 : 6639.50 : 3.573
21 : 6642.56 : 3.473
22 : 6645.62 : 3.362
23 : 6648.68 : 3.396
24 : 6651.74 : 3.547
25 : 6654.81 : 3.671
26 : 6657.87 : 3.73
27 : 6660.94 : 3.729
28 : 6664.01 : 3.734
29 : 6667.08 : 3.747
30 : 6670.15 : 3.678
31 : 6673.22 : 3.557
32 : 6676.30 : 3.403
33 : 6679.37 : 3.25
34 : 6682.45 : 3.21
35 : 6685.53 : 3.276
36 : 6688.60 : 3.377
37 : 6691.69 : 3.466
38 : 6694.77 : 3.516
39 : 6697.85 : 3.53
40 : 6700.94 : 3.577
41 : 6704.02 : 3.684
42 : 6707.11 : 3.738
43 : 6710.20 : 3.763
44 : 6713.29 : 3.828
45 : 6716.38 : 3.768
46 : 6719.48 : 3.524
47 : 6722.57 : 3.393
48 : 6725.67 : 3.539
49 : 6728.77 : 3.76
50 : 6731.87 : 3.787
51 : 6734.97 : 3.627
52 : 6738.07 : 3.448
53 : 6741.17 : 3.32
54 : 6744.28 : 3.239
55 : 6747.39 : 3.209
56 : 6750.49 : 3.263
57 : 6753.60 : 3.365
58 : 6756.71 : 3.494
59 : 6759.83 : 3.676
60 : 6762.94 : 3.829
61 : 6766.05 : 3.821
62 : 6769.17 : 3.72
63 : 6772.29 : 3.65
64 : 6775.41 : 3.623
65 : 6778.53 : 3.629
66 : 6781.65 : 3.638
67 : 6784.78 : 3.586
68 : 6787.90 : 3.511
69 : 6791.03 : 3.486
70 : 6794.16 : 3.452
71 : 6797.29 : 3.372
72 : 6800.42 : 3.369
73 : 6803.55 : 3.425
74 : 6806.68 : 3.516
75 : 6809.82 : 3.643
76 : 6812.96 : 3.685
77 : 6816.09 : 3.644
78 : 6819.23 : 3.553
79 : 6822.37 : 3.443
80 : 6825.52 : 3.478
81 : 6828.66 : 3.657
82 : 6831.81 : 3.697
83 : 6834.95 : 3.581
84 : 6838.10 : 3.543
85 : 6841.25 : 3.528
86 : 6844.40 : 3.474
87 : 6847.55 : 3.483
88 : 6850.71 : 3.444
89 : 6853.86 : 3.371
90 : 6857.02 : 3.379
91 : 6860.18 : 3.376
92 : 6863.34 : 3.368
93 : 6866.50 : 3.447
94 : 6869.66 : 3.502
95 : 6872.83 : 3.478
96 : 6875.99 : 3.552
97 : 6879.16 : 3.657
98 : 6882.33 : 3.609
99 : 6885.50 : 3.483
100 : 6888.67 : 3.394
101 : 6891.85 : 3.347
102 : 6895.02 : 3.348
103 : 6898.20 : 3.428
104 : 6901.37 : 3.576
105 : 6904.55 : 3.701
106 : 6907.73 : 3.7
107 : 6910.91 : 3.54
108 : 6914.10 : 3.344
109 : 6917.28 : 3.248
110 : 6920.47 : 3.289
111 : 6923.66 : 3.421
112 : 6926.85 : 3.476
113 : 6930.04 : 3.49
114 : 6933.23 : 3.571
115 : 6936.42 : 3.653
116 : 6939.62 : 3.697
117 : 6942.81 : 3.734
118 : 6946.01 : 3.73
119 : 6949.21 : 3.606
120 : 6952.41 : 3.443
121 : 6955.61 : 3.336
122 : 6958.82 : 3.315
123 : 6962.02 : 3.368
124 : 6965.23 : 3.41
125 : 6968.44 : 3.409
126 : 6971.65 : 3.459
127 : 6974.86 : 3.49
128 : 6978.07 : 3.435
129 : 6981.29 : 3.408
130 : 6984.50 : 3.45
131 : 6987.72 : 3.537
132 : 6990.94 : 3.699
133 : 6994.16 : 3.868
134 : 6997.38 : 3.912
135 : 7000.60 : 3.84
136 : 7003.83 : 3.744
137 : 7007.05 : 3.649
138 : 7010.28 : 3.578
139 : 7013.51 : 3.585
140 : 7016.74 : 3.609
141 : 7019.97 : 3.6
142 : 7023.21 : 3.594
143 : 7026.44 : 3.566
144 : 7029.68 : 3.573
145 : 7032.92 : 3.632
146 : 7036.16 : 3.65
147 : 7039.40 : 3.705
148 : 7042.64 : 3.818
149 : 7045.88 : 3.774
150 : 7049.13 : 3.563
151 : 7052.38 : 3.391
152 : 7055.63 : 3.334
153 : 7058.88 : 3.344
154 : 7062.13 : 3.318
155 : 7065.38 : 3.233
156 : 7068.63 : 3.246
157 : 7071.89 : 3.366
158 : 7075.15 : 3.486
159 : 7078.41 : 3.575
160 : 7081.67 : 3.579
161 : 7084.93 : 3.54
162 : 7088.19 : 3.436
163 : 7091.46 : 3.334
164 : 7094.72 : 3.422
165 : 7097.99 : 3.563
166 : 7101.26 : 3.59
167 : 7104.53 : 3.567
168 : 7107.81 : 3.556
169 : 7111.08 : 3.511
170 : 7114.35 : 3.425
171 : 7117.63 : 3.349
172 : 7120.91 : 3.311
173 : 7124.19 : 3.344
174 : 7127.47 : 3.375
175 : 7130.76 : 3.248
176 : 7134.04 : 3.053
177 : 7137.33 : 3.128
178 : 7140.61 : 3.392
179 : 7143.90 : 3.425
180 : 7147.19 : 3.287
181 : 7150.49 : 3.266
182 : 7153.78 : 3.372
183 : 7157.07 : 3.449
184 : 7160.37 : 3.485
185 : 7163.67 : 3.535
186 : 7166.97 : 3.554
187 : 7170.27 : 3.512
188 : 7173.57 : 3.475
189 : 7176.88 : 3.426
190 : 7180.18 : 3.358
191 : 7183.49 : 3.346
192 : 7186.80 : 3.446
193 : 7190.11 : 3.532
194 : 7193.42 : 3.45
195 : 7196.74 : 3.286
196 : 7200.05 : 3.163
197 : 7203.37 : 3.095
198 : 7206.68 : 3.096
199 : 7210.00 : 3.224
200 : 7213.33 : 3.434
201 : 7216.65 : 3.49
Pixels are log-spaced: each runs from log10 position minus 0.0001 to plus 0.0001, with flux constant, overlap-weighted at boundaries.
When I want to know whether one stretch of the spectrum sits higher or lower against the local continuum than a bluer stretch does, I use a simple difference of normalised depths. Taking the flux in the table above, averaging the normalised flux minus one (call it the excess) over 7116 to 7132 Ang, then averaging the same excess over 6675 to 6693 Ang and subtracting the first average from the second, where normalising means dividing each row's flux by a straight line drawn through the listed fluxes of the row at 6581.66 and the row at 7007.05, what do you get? -0.24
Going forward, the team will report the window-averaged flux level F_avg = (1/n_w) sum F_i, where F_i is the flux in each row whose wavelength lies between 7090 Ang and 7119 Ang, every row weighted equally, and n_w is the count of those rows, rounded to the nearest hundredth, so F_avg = 3.48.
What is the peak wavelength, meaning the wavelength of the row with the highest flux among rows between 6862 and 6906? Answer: 6904.55 Ang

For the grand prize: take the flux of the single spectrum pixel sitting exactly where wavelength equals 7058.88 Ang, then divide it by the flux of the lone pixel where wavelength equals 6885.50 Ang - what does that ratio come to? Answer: 0.960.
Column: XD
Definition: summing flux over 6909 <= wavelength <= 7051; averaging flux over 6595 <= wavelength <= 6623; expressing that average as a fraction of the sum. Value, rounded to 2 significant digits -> 0.022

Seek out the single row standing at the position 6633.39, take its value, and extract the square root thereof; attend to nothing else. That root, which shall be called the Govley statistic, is 1.88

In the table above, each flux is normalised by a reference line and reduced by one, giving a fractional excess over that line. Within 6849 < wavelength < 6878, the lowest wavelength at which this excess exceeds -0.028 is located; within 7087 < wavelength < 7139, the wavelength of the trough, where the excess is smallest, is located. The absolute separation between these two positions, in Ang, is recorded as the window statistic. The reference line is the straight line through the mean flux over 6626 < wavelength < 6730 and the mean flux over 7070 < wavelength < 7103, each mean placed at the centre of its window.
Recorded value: 283.3 Ang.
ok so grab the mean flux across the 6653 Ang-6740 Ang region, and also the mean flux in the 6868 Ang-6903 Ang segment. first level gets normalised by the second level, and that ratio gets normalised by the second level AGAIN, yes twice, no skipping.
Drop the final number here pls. 0.294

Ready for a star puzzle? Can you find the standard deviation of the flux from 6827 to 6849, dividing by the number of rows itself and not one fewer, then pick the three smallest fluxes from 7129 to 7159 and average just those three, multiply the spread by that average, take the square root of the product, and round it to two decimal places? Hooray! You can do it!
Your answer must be 0.50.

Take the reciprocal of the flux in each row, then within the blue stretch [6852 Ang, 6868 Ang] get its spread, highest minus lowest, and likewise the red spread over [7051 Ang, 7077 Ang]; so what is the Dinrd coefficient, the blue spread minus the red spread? -0.016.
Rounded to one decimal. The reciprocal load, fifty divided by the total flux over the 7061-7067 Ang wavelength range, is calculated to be 7.6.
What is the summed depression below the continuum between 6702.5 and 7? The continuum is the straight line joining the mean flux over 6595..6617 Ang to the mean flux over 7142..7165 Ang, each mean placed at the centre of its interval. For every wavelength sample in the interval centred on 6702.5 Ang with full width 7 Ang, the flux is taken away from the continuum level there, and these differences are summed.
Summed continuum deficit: -0.42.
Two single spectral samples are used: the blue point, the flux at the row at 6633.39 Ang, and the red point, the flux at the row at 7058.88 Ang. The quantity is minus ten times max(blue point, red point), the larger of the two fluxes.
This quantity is -35.5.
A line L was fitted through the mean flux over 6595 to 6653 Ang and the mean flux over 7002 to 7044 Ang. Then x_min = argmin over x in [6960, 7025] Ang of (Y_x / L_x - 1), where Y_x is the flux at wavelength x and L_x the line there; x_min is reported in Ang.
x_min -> 6962.02 Ang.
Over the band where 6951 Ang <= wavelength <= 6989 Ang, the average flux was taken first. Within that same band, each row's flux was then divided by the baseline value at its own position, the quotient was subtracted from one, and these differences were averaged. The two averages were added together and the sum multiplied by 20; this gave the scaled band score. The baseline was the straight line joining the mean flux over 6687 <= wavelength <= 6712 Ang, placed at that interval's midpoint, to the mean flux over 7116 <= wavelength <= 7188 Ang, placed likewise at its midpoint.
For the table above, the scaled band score 68.6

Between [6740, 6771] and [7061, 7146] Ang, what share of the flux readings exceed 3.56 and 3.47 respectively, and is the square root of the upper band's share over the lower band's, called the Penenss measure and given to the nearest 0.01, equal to 0.93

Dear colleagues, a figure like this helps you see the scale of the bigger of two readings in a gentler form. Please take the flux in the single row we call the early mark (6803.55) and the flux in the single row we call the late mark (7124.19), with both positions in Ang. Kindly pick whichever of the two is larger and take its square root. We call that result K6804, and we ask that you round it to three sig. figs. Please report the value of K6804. 1.85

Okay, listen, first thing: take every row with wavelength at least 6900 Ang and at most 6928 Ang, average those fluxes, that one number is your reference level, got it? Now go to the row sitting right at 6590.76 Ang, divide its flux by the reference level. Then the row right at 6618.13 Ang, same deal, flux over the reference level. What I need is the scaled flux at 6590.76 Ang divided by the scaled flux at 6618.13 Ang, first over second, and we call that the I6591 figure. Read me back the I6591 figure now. 0.97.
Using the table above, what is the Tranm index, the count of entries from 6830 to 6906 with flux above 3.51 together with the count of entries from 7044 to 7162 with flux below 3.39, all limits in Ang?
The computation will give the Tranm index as 26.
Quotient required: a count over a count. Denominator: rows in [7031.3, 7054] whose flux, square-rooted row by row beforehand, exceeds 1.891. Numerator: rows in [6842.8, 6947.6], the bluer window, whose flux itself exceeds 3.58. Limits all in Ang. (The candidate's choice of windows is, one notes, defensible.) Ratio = 1.6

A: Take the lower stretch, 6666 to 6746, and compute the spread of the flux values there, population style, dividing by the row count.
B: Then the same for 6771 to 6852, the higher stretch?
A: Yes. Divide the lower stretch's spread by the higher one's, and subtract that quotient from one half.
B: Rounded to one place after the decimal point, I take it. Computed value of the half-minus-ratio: -1.5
